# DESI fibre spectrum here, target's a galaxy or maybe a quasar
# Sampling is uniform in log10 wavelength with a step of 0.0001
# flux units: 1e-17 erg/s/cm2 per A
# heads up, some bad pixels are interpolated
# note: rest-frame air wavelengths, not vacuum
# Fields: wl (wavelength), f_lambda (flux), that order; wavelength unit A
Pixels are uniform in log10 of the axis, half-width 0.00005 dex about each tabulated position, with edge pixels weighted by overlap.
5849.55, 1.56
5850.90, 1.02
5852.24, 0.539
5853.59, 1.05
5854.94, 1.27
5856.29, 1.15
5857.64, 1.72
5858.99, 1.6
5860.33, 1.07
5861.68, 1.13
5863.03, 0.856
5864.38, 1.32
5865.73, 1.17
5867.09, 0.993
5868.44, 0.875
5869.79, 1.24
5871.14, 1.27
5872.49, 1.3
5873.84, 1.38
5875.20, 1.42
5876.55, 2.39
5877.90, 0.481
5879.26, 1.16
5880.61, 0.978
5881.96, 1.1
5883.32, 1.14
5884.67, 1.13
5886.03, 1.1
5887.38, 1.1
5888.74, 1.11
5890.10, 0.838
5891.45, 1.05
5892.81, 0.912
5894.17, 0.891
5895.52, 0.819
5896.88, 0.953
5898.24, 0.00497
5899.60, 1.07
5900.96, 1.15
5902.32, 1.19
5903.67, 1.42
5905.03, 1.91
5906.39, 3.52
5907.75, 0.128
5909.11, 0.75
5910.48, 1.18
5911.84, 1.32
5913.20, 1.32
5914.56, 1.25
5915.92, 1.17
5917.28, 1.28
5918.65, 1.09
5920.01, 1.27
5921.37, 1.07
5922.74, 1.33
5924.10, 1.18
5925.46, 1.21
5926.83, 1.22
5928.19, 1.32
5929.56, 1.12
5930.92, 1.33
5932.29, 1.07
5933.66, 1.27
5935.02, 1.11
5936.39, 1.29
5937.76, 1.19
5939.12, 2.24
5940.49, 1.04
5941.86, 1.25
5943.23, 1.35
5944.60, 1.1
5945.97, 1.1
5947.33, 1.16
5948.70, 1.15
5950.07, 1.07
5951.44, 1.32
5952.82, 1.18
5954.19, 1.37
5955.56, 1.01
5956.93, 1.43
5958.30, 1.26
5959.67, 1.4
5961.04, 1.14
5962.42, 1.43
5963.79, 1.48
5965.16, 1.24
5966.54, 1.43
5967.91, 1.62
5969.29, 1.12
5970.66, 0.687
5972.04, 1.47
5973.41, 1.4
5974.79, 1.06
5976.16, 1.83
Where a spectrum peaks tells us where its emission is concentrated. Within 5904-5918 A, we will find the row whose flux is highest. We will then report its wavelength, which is 5906.39 A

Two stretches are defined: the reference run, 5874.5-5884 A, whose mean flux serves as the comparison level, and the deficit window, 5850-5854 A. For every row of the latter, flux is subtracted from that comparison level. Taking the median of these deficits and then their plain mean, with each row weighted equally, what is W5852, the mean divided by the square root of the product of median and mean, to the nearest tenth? 1.3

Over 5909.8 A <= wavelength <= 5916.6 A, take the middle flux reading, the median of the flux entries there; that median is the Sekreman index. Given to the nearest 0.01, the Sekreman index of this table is 1.25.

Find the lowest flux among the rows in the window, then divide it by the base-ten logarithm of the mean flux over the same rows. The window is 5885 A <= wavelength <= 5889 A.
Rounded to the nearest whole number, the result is 26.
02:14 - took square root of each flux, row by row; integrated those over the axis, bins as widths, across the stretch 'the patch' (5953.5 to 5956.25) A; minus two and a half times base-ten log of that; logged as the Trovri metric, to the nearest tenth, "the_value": -1.2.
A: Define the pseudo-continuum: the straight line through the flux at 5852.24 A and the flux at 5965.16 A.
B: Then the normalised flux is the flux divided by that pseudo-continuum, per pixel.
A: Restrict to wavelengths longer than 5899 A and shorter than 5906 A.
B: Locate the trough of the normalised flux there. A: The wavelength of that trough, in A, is 5899.60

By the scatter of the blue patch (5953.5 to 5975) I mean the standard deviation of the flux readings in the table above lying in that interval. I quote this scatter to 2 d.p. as 0.23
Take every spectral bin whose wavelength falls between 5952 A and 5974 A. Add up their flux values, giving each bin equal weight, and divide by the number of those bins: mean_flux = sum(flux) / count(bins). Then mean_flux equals 1.29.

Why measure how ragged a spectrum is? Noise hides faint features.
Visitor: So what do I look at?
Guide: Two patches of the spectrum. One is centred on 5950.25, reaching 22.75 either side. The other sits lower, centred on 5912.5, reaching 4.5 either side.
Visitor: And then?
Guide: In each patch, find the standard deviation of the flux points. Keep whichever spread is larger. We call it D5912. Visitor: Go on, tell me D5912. 0.25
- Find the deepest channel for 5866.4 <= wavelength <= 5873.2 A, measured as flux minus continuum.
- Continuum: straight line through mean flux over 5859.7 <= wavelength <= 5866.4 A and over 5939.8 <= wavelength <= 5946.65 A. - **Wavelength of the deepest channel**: 5868.44 A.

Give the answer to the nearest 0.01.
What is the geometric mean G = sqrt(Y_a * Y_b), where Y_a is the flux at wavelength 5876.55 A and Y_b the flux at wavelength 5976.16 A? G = 2.09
